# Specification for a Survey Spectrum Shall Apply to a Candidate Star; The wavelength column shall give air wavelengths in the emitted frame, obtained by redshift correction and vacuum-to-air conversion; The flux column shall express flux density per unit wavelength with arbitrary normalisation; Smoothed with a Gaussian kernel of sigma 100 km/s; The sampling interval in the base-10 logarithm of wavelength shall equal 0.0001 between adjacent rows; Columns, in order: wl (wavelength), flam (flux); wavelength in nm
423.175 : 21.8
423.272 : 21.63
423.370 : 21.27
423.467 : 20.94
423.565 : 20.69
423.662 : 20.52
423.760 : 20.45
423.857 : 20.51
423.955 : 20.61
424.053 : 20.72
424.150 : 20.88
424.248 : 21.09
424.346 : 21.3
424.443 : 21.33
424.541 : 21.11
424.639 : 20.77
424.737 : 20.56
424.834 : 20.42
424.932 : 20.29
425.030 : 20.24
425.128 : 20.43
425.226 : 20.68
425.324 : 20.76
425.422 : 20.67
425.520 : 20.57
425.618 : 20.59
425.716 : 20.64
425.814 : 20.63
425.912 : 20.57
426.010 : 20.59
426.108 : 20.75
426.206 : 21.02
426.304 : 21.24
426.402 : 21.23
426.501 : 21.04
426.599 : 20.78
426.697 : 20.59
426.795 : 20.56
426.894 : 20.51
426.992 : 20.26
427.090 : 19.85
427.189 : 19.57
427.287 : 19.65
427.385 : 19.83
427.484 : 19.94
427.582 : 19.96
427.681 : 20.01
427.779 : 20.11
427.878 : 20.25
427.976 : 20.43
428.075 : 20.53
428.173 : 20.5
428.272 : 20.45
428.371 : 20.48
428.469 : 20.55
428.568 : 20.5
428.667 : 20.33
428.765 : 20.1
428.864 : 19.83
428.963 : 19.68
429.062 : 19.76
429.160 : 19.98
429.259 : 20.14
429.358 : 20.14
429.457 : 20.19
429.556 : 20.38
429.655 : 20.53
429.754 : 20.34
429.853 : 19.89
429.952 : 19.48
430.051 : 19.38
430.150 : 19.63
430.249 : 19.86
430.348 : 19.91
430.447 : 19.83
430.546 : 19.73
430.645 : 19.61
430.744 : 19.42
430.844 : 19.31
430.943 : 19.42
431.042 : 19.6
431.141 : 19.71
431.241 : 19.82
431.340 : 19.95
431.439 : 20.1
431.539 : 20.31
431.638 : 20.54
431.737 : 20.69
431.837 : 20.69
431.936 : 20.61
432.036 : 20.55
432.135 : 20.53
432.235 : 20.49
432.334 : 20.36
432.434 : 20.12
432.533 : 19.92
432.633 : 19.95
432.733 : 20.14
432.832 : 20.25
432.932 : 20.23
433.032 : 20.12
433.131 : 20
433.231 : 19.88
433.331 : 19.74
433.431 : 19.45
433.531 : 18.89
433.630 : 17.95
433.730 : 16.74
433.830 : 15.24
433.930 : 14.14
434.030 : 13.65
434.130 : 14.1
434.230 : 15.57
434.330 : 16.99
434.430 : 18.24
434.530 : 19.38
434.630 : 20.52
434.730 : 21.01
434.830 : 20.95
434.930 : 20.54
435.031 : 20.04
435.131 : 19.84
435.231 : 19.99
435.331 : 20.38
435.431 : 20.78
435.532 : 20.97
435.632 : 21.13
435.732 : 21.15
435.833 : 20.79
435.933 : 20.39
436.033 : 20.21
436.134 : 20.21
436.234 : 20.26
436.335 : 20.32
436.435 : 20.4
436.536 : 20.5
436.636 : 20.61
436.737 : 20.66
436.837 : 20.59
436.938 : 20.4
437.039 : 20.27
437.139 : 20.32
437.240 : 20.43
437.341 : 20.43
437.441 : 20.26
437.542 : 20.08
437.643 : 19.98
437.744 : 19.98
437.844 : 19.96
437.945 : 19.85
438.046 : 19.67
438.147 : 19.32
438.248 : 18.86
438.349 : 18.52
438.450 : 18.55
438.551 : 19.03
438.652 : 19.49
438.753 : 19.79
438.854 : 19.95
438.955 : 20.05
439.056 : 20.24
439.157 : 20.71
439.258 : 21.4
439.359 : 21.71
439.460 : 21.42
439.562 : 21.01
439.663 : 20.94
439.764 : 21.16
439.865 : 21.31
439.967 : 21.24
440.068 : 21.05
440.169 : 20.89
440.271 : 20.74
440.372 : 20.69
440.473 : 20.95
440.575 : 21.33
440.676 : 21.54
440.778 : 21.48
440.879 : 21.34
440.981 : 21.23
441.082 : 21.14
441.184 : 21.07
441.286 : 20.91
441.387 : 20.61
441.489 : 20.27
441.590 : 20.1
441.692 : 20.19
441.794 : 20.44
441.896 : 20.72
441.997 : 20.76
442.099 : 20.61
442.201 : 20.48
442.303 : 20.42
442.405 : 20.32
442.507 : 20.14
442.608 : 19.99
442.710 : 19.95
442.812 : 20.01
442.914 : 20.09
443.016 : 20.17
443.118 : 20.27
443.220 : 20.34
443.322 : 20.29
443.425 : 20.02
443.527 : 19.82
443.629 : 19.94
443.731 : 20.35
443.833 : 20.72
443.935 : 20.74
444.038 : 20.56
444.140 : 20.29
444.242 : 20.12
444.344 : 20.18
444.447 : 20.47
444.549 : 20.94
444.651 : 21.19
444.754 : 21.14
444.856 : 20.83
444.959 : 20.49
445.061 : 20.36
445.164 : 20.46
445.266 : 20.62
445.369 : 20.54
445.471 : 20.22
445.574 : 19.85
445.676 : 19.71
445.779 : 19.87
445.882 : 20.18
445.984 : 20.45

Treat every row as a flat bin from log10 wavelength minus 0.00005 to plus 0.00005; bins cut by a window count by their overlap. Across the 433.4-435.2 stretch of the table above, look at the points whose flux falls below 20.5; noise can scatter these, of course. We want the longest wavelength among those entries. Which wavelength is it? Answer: 435.131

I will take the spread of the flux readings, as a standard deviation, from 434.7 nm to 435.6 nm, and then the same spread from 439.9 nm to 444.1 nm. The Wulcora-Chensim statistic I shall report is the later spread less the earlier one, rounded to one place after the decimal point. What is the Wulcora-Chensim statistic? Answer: 0.0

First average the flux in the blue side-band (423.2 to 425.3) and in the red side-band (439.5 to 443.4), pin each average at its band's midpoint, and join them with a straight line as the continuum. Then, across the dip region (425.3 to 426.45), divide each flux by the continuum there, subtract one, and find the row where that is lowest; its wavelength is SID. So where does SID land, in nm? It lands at 425.520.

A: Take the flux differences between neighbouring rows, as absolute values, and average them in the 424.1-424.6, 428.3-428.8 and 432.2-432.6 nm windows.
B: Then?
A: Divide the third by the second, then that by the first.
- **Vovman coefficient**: 8.7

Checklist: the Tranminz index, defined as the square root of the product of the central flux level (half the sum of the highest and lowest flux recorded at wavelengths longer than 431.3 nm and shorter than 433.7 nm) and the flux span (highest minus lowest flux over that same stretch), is 7.3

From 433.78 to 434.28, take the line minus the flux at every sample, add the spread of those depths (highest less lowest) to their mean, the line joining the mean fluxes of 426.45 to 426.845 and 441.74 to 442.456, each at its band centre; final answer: 8.0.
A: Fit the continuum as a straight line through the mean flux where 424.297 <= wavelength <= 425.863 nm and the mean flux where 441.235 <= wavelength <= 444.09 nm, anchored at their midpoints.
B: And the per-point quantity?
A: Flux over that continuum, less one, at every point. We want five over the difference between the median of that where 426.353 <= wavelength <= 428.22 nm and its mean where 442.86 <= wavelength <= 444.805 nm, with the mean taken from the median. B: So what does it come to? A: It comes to -216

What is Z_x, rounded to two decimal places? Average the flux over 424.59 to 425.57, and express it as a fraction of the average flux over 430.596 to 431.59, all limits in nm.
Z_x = 1.04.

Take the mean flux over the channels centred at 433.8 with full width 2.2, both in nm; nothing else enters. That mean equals 18.3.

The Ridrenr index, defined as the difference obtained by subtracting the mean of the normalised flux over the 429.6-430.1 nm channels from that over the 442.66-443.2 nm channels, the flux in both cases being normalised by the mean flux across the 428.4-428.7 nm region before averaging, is 0.009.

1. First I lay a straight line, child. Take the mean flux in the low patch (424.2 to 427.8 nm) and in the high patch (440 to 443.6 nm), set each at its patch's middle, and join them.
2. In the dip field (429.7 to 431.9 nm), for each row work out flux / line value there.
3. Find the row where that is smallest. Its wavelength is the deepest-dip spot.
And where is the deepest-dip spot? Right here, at 430.844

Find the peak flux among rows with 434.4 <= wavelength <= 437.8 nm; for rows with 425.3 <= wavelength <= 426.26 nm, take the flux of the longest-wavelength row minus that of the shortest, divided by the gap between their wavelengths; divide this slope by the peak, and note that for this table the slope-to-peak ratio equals 0.014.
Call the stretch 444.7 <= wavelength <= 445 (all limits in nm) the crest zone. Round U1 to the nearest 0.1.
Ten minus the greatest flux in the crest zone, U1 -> -11.1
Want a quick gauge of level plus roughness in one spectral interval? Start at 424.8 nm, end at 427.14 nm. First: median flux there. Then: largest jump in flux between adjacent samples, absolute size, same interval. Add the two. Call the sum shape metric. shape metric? 21.00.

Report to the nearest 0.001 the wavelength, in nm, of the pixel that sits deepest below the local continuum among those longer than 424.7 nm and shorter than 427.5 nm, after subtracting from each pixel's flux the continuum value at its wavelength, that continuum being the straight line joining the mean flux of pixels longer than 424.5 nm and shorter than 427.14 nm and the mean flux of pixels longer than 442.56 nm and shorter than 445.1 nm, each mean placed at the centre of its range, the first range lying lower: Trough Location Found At 427.189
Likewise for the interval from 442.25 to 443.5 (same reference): 442.710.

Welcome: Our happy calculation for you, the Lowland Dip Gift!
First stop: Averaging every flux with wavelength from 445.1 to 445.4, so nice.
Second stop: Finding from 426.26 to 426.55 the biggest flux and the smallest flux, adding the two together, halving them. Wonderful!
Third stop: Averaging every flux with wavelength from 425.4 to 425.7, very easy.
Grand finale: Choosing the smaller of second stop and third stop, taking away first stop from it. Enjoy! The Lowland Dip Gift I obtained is 0.1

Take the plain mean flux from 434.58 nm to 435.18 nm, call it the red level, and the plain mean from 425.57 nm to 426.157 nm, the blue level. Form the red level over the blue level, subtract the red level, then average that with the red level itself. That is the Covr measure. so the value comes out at 0.496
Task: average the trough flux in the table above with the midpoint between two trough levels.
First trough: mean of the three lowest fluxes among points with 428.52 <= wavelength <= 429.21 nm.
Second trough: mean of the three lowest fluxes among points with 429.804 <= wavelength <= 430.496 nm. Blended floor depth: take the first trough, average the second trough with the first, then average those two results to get 19.7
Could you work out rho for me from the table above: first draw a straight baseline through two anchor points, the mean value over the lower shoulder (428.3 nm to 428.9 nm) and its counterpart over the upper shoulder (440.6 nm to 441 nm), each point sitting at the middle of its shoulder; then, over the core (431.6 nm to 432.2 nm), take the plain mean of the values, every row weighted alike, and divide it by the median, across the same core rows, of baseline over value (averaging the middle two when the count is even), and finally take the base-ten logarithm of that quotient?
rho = 1.31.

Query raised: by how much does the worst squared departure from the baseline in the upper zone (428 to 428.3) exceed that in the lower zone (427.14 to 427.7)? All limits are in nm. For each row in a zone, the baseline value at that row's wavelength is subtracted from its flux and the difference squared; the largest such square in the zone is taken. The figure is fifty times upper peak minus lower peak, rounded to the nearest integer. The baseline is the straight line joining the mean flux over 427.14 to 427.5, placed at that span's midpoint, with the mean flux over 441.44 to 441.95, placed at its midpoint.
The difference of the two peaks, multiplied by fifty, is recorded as 25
